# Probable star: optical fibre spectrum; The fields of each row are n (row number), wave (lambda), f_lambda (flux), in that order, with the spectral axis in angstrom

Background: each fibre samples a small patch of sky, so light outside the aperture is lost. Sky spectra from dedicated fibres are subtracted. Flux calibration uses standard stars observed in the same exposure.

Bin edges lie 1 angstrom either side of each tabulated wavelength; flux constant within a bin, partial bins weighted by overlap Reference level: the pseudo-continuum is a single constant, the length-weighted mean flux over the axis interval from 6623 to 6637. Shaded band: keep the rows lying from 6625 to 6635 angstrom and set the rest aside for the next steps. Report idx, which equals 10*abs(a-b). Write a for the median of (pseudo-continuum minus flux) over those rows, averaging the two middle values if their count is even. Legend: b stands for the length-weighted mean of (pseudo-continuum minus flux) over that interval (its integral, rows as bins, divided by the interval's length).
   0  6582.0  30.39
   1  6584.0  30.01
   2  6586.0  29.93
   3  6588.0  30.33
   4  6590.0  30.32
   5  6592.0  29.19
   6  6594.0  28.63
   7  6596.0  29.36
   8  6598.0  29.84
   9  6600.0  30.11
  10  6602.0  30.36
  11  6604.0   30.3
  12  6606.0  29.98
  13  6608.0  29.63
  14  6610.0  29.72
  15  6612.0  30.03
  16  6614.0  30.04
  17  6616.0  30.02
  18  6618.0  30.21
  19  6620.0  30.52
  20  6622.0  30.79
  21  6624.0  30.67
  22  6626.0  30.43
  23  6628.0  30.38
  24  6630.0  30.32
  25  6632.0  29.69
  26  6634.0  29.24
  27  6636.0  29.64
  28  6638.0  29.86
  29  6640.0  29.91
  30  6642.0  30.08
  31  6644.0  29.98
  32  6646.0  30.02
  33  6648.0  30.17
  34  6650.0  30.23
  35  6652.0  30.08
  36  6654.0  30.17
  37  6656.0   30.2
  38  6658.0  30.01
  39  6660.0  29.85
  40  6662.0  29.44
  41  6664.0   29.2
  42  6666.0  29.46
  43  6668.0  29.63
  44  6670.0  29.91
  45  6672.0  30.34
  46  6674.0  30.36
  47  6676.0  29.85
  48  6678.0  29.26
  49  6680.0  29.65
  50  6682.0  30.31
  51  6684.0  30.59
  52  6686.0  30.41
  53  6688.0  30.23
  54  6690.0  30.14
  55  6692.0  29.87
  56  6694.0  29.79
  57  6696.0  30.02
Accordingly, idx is 3.08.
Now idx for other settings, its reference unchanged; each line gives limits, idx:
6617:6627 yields 0.04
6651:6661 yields 0.18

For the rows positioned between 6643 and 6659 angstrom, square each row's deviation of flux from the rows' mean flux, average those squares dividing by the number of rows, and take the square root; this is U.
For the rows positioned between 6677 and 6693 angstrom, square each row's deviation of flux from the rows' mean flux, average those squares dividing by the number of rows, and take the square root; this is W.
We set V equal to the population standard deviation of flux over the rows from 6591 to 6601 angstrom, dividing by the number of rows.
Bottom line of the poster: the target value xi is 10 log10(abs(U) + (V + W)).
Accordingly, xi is 0.07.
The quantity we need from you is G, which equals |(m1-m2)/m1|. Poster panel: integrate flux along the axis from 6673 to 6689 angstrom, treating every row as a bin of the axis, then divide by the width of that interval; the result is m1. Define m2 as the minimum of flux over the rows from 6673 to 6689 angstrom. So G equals 0.027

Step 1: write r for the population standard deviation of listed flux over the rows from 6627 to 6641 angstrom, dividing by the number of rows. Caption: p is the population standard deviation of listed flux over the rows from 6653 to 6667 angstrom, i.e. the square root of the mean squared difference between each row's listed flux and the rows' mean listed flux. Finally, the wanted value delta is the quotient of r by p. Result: 1.0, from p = 0.37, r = 0.37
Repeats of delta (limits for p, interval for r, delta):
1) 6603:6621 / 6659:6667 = 0.9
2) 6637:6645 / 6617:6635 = 5.6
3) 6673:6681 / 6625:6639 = 1.1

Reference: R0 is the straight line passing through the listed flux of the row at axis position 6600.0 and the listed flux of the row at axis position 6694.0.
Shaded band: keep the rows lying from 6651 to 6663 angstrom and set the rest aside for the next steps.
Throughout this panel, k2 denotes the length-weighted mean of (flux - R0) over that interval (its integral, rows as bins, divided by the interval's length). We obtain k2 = 0.04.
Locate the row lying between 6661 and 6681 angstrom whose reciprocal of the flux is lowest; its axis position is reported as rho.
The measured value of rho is 6674.0 angstrom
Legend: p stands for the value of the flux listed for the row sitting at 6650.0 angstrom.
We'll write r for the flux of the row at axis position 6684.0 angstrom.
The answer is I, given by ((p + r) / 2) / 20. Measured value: 1.52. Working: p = 30.23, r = 30.59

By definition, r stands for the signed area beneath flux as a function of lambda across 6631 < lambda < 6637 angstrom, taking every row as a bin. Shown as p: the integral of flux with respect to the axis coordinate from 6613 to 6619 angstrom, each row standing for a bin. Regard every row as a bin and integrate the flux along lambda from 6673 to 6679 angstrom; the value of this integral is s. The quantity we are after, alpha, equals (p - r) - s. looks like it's -176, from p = 181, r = 177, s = 179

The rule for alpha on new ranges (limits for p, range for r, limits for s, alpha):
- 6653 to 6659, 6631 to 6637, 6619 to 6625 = -180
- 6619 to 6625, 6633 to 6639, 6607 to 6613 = -172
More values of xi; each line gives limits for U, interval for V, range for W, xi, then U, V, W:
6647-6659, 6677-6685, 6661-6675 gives 0.09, 0.08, 0.53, 0.421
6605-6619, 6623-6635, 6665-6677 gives 0.06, 0.19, 0.49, 0.334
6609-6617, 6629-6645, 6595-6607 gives -1.13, 0.13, 0.30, 0.333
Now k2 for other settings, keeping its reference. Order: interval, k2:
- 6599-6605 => 0.15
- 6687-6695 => 0.21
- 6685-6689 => 0.51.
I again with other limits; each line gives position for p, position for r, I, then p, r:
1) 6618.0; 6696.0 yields 1.51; 30.21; 30.02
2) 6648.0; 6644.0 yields 1.50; 30.17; 29.98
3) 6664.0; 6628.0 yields 1.49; 29.2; 30.38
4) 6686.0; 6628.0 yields 1.52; 30.41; 30.38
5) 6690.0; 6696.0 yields 1.50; 30.14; 30.02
